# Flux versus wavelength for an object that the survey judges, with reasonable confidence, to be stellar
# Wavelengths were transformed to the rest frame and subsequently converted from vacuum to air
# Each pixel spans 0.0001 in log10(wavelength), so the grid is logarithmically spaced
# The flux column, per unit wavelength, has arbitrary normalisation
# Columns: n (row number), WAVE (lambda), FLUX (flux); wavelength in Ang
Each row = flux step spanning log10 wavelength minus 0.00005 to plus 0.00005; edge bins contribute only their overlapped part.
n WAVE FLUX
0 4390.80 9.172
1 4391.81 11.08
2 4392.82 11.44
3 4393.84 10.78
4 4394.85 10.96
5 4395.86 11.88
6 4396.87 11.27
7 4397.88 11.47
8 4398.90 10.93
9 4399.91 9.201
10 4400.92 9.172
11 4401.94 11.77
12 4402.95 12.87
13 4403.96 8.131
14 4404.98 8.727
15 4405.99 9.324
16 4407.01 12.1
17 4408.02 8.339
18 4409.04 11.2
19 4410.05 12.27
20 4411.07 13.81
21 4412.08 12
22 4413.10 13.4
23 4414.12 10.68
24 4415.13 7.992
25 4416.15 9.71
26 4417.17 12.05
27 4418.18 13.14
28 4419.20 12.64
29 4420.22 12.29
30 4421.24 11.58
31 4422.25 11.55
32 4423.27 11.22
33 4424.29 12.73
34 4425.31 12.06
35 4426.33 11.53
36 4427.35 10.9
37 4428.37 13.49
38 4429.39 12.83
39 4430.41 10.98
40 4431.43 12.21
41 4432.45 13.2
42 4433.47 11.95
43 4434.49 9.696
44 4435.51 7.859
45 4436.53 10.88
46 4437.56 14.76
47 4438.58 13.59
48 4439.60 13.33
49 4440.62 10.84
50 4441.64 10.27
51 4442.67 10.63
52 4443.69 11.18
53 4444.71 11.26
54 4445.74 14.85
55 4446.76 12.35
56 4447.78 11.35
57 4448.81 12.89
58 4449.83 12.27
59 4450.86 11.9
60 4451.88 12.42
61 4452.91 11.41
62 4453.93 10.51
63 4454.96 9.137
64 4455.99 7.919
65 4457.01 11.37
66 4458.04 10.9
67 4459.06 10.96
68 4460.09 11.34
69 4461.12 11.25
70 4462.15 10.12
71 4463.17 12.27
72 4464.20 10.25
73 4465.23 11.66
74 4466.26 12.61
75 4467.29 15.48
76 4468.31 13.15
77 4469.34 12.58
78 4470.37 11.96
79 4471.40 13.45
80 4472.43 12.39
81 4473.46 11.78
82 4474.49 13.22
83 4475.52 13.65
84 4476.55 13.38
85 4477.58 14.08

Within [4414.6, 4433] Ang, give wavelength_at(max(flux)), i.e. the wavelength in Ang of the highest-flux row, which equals 4428.37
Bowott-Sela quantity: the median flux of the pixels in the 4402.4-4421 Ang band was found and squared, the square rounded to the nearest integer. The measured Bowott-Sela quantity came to 145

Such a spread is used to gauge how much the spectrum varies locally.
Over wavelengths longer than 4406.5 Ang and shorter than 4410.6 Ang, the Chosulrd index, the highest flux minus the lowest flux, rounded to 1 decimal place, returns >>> 3.9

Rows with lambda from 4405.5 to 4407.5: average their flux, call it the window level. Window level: 10.7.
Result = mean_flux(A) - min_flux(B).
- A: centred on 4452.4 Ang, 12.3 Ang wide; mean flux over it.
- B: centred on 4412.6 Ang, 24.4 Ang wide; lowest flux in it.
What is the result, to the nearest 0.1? 3.2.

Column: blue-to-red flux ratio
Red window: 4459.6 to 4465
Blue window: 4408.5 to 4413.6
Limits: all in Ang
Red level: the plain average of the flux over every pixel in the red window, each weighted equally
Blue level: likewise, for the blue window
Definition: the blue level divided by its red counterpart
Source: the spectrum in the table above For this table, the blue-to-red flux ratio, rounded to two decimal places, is 1.13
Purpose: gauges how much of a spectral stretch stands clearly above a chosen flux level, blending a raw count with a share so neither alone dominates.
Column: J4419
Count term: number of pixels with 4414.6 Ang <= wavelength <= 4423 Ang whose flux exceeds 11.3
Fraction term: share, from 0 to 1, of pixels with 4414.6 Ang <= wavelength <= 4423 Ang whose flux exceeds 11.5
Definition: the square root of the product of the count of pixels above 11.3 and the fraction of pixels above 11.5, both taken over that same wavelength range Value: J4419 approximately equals 2.1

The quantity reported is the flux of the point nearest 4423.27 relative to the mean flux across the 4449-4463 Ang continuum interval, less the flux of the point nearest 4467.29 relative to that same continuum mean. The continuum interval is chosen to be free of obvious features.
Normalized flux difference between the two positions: -0.39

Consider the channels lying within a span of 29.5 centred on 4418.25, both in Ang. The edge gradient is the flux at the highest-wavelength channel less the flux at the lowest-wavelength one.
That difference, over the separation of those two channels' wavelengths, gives 0.18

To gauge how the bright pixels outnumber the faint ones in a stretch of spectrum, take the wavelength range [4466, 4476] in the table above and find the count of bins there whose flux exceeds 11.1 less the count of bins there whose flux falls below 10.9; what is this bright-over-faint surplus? 10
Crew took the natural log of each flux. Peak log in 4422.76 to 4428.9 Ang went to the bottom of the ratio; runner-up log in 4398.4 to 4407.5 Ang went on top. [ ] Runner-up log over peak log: 0.958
